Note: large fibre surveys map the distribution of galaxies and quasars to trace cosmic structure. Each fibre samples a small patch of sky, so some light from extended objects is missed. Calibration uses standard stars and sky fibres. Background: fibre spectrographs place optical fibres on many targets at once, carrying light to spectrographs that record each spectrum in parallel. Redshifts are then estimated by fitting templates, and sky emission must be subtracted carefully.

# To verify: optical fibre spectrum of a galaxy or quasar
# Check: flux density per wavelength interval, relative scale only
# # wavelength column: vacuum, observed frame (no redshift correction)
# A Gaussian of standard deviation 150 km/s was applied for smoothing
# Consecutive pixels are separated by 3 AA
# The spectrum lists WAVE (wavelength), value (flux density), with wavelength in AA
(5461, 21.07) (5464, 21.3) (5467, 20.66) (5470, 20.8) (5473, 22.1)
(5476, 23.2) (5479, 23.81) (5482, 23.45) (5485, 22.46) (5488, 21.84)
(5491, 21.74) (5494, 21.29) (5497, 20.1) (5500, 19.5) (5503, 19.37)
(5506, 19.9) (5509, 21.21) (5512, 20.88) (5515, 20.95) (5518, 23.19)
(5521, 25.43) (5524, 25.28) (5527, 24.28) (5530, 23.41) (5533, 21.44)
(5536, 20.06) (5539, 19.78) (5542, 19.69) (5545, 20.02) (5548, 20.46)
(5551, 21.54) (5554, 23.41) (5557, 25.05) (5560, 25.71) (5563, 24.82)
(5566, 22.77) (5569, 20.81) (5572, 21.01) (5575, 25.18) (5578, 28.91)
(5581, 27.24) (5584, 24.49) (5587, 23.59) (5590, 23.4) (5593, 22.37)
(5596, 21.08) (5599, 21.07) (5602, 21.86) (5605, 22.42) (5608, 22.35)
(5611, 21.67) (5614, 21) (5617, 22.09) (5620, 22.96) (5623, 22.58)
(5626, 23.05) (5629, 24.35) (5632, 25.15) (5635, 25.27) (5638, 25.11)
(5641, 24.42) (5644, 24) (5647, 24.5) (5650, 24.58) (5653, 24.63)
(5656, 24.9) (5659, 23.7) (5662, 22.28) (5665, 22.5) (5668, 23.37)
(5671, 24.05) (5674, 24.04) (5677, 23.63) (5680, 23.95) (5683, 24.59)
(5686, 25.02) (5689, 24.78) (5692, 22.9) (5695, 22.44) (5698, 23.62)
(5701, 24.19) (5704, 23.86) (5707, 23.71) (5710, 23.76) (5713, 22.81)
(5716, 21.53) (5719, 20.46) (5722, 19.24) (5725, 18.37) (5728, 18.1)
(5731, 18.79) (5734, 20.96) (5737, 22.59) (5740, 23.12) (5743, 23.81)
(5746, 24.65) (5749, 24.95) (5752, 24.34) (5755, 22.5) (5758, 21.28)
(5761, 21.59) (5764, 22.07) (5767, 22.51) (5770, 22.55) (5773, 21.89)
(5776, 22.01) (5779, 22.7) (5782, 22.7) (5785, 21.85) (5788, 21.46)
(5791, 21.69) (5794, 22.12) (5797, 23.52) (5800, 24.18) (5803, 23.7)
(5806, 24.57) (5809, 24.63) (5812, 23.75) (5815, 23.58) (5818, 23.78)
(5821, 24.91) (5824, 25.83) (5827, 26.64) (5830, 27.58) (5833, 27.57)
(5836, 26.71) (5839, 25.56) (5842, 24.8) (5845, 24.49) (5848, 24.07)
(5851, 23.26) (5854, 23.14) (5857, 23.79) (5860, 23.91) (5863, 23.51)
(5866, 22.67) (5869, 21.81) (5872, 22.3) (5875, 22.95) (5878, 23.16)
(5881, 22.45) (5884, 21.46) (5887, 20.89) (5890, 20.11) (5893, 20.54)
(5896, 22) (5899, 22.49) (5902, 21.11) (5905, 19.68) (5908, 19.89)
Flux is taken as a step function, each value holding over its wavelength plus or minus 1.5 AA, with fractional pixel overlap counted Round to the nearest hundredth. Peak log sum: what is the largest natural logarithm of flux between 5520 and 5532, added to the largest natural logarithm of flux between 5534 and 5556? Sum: 6.39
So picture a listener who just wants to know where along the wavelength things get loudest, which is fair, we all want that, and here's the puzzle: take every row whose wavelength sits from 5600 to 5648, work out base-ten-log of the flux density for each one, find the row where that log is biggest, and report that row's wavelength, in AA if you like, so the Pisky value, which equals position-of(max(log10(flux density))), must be 5635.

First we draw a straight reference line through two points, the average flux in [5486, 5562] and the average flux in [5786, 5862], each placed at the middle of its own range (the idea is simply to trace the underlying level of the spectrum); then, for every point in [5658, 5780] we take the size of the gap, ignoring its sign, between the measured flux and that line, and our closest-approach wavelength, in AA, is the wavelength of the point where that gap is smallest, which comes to 5743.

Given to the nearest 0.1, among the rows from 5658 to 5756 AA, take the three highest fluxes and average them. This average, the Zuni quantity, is 24.9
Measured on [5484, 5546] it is 25.0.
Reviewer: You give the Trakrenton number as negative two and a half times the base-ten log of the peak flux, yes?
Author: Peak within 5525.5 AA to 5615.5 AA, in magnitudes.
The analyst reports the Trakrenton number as -3.653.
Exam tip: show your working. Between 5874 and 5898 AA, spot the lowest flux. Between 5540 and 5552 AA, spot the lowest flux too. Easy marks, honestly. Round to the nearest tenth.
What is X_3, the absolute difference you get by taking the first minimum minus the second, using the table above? 0.4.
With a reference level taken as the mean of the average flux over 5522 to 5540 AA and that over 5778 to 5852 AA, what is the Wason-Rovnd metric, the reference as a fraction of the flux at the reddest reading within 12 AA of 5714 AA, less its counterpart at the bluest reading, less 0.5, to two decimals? -0.21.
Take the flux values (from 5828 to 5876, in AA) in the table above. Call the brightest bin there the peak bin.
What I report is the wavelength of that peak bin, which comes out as 5830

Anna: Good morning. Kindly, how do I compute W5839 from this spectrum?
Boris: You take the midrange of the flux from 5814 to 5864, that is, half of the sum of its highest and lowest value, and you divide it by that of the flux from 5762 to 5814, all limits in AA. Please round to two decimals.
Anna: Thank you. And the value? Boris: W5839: 1.10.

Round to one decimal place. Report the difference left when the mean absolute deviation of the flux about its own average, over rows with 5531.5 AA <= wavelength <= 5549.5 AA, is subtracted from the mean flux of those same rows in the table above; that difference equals 19.8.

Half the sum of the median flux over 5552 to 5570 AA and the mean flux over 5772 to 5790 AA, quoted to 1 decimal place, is 23.1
